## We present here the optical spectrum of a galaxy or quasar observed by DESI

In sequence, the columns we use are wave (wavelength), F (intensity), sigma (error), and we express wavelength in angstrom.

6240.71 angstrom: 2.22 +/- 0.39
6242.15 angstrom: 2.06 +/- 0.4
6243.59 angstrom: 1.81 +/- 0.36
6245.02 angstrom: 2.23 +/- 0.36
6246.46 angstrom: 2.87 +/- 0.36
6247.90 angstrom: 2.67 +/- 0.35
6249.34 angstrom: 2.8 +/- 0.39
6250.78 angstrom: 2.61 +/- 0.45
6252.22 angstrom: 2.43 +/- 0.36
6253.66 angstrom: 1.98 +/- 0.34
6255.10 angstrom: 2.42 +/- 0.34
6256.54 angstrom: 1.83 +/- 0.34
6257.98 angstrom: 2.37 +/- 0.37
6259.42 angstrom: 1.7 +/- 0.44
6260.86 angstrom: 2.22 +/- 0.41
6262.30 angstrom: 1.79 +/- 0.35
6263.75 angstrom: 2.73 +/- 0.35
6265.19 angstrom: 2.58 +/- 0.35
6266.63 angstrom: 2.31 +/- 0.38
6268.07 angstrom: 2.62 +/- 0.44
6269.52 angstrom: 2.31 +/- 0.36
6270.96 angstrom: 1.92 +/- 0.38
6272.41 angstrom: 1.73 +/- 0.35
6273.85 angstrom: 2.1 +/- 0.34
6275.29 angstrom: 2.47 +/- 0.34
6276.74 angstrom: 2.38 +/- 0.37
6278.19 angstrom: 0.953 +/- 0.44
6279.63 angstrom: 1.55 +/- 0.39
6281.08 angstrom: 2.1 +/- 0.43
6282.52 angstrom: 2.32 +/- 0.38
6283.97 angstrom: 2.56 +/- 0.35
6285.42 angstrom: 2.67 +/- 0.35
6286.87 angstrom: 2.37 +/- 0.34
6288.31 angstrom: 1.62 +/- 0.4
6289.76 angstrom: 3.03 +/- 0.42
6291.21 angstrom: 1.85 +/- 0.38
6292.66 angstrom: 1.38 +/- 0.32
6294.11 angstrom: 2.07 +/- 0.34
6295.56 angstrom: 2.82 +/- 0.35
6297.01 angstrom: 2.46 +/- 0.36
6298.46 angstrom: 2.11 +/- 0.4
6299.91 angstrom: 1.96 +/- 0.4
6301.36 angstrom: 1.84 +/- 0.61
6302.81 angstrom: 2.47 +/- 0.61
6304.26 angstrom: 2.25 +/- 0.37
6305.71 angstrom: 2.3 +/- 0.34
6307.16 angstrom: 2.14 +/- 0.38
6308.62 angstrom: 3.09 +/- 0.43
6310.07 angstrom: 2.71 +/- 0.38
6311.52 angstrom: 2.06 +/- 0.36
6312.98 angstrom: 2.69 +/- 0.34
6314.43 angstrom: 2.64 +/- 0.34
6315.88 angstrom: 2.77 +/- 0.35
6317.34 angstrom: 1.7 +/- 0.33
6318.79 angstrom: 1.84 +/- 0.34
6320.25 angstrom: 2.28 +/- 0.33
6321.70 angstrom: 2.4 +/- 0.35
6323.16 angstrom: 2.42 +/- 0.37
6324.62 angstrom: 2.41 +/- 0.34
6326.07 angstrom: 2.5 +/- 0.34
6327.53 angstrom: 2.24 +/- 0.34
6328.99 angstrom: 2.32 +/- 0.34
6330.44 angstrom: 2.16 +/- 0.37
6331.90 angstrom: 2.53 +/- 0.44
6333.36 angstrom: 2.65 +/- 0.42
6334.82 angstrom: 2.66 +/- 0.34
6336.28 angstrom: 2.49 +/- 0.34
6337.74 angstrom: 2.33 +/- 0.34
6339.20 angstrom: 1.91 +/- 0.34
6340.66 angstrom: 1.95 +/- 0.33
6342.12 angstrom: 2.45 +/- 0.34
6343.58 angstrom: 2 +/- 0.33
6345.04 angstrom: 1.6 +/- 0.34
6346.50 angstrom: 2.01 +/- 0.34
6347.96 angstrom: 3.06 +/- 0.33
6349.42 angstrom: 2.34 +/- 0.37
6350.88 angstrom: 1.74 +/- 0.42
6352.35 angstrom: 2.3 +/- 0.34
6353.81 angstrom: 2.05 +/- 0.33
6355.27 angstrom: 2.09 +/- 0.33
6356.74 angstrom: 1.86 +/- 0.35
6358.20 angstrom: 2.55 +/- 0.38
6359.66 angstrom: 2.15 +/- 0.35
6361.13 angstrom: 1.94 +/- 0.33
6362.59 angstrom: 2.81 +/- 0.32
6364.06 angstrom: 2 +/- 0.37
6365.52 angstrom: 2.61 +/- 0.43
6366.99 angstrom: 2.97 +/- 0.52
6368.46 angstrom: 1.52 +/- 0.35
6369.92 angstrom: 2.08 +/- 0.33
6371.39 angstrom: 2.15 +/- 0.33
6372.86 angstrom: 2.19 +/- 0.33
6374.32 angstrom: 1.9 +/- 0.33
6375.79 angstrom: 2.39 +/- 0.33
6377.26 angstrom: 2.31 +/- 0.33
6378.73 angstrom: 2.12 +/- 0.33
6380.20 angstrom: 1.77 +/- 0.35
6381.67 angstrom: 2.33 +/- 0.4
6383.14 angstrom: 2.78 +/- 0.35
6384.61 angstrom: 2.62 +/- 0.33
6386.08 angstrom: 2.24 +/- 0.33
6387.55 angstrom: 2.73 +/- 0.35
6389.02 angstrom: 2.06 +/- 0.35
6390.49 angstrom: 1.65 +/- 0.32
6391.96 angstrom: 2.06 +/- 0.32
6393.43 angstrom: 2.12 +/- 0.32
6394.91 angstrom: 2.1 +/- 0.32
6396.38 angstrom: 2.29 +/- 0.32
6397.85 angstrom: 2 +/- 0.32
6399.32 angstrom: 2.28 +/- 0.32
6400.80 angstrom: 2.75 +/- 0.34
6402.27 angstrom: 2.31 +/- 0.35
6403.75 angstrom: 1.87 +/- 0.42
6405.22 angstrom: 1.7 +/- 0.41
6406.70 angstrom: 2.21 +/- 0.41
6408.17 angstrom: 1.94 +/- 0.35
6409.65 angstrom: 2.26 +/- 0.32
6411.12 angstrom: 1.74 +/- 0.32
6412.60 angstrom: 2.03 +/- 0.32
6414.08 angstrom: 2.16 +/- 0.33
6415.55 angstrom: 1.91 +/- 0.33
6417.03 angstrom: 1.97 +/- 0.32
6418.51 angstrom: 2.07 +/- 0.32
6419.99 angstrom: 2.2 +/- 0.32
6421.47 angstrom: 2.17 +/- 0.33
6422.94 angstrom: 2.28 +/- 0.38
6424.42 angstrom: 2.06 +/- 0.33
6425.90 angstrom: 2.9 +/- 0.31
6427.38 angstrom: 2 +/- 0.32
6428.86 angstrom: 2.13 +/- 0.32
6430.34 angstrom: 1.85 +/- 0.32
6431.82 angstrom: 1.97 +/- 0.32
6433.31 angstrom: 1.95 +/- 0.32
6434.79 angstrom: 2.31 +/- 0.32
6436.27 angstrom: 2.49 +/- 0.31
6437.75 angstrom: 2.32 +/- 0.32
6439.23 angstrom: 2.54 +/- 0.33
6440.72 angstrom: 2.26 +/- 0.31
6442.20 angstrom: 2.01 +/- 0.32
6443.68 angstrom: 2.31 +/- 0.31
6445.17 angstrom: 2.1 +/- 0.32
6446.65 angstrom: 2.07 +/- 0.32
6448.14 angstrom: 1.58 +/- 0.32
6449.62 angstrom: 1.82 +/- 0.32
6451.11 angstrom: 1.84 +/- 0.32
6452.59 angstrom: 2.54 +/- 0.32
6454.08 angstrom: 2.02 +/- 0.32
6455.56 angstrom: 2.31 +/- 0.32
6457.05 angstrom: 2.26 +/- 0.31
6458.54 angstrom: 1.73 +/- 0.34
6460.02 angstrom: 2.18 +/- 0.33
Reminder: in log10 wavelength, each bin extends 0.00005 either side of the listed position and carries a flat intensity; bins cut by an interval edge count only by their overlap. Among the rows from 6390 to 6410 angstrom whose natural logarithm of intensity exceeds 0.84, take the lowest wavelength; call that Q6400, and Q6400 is 6400.80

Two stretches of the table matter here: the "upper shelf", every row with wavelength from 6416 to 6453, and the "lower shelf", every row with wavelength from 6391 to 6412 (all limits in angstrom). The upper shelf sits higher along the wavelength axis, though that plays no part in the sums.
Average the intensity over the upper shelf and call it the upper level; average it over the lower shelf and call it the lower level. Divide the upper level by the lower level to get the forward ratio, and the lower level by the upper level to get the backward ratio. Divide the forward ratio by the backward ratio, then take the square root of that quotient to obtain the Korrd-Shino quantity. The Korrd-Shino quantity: 1.02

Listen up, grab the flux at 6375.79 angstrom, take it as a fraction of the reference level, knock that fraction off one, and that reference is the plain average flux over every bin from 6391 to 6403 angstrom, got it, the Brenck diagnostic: -0.07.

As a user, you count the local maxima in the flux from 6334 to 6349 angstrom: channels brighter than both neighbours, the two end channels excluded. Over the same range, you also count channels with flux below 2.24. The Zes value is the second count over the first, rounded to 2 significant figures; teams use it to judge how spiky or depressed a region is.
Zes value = 5.0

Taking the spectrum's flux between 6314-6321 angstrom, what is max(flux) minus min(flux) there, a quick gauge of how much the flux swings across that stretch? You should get 1.1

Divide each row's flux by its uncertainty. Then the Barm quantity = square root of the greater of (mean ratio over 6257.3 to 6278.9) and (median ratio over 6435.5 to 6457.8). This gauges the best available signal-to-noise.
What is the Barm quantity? 2.69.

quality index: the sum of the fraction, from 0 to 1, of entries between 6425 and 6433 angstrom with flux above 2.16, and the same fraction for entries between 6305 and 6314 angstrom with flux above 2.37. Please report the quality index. 0.70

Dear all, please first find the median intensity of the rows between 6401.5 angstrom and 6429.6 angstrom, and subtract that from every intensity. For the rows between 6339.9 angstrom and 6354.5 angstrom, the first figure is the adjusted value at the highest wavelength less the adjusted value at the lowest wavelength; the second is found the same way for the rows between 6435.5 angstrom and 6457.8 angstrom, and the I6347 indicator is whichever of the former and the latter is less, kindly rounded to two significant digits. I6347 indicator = -0.23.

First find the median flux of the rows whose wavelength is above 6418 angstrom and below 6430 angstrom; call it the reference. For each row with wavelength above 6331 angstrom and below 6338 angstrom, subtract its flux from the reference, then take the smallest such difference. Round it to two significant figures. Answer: -0.51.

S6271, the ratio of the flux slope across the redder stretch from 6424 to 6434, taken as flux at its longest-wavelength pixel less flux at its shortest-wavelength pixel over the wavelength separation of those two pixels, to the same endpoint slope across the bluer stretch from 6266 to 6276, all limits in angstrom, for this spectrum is -0.67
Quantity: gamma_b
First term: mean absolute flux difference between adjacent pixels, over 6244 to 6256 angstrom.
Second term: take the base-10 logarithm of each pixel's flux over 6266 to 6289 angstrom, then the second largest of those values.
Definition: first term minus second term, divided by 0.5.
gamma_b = -0.20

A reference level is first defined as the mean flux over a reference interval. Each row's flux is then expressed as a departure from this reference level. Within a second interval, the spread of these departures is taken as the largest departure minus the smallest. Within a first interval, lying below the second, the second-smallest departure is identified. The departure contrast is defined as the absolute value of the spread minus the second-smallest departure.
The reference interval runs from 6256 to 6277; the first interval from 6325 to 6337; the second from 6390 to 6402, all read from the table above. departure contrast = 1.1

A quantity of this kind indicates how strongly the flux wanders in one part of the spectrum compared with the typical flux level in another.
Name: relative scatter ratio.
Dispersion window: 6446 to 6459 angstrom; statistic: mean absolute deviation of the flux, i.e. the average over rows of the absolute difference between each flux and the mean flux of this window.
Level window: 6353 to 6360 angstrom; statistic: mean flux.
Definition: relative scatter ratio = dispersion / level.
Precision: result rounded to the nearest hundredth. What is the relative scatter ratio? 0.11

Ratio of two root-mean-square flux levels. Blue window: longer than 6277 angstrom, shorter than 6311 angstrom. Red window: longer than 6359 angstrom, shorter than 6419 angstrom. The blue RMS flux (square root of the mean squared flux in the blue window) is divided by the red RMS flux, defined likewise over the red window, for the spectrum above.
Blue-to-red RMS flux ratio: 1.03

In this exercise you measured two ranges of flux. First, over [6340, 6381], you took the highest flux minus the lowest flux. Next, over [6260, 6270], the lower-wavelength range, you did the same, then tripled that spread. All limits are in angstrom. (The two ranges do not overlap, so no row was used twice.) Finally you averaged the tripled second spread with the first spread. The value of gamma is 2.2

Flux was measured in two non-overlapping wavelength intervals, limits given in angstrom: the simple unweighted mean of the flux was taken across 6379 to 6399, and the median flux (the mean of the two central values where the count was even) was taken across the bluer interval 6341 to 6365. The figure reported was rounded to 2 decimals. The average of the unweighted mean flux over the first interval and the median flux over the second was 2.14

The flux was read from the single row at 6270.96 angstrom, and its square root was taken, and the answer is 1.39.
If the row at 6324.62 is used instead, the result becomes 1.55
